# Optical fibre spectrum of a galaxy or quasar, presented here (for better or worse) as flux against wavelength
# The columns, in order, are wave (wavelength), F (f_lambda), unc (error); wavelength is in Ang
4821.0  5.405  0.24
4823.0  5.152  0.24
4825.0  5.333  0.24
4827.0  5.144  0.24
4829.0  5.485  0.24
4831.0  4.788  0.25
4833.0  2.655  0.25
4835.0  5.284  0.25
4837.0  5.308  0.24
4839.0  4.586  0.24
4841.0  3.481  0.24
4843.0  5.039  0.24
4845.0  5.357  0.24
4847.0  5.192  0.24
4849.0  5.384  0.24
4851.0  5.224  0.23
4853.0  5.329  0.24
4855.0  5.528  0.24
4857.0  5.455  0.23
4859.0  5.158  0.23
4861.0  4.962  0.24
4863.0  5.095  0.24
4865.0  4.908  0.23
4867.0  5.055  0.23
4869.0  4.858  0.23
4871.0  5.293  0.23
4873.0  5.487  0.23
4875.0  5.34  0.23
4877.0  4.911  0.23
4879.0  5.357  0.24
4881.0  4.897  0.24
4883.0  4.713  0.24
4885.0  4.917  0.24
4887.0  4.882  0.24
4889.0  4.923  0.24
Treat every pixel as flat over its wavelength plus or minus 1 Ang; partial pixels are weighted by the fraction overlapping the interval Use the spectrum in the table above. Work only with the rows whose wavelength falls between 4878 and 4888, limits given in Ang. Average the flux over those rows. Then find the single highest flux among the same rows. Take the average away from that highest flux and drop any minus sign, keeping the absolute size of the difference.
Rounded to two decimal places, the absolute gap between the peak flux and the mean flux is 0.40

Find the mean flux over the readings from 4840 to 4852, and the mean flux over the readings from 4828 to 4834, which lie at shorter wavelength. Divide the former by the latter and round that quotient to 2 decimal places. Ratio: 1.15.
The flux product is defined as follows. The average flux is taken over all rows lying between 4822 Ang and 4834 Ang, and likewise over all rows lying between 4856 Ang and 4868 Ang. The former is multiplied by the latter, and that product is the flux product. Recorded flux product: 24.3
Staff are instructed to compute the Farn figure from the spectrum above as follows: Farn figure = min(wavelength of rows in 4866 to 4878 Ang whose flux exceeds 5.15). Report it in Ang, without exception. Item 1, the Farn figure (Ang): 4871.0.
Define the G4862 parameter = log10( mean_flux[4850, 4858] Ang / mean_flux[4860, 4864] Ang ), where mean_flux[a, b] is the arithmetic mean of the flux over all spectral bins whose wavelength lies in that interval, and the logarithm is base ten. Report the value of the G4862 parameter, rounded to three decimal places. 0.030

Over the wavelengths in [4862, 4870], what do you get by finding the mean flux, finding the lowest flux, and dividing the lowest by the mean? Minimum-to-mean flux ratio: 0.98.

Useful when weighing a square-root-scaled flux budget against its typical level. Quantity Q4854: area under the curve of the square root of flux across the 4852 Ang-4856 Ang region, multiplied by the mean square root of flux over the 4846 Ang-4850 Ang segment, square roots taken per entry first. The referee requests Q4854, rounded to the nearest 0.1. 21.4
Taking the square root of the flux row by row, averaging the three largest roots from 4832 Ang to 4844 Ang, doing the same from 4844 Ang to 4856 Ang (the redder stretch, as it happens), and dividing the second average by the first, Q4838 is 1.02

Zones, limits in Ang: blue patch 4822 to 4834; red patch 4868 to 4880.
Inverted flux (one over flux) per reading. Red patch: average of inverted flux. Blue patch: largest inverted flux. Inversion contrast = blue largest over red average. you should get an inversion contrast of 1.96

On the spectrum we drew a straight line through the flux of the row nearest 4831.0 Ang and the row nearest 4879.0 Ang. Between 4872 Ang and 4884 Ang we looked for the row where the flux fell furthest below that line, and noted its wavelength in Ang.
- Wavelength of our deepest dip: 4883.0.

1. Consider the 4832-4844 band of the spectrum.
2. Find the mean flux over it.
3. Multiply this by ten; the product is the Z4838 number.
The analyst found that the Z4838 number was 44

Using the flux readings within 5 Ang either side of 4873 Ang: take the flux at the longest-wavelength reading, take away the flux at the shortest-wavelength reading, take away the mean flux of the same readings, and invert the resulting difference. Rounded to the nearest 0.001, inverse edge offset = -0.195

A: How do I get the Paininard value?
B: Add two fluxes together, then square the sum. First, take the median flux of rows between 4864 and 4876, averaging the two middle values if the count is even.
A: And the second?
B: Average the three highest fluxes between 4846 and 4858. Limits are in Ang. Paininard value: 113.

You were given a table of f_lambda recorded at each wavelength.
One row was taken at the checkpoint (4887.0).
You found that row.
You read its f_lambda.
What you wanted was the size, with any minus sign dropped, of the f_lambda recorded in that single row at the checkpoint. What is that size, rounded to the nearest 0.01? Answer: 4.88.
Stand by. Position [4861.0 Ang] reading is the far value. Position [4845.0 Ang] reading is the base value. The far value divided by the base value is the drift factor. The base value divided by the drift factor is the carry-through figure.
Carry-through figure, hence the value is 5.8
